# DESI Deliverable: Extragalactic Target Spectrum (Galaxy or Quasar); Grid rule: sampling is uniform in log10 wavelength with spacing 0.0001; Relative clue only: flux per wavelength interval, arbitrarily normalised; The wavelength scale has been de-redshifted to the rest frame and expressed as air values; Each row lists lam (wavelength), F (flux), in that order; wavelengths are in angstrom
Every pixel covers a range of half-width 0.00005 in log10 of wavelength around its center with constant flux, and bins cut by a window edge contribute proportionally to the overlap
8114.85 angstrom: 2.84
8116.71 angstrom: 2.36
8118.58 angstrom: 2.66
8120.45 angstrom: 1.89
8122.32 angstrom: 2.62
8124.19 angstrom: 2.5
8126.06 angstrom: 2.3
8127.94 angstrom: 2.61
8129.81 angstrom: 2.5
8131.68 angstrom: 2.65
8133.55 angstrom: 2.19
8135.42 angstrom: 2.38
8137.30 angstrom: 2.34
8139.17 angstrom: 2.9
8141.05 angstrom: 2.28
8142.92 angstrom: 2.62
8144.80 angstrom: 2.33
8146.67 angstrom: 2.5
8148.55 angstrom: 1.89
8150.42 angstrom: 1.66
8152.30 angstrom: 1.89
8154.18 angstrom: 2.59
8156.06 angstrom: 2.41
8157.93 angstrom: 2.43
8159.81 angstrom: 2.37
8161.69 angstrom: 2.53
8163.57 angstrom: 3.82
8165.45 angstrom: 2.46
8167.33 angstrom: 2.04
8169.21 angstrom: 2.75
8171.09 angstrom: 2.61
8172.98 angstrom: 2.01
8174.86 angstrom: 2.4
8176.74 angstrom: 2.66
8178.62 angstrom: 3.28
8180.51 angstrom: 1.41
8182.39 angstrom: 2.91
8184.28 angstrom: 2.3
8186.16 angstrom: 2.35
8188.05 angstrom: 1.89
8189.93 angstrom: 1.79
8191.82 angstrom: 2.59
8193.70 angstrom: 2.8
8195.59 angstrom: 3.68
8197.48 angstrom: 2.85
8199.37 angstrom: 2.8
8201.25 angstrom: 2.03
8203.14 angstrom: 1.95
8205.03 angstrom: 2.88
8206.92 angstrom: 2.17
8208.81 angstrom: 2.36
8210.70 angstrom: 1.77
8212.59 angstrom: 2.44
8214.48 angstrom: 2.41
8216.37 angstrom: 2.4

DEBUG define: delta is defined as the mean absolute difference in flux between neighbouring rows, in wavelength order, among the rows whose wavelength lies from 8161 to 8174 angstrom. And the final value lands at 0.75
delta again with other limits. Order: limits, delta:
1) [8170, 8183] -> 0.87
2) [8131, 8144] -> 0.37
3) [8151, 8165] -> 0.40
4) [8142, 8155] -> 0.37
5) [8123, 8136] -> 0.24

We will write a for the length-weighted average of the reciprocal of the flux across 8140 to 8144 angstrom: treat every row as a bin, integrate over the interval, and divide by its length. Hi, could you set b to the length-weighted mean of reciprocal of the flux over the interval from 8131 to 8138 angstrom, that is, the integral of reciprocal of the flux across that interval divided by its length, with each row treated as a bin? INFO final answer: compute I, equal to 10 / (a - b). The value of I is -757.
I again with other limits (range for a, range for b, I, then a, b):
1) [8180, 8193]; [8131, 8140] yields 149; 0.474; 0.407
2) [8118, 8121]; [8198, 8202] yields 268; 0.452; 0.414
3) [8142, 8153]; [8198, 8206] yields 185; 0.478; 0.424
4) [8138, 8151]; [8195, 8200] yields 88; 0.442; 0.328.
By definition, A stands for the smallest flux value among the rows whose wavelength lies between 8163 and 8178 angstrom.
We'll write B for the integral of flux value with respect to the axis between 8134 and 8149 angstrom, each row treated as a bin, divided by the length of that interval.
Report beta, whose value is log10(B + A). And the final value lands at 0.646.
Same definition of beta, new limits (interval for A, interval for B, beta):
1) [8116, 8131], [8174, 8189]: 0.632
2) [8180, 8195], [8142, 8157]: 0.562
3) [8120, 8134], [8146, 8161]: 0.614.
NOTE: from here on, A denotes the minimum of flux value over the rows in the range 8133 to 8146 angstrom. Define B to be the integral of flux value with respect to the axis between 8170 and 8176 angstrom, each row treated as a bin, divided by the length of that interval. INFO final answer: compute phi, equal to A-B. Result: -0.17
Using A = 2.19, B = 2.36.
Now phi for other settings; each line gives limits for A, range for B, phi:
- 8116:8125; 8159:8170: -0.77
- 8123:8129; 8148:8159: 0.14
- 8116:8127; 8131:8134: -0.55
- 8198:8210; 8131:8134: -0.49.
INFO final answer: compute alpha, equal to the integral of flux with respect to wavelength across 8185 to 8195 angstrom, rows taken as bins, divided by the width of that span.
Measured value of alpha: 2.33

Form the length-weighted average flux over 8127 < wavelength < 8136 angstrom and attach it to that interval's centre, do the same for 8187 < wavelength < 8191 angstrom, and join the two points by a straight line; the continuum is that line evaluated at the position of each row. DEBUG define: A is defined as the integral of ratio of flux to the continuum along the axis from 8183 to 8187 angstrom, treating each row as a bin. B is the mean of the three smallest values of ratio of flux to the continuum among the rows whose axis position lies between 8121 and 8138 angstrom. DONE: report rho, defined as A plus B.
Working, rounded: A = 5.0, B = 0.92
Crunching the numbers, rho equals 5.9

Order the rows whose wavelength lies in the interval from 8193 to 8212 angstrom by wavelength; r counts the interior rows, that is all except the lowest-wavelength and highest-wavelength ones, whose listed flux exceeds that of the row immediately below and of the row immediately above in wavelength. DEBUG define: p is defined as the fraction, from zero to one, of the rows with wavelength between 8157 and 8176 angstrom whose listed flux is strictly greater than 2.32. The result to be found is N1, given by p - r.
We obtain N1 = -2.20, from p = 0.80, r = 3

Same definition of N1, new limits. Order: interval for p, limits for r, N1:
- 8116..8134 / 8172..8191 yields -2.30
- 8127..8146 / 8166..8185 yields -2.20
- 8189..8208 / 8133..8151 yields -3.40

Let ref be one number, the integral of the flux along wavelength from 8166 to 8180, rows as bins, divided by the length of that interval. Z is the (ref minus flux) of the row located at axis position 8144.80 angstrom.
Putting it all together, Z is 0.2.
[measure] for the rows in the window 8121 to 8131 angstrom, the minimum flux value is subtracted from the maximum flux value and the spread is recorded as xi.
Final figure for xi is 0.3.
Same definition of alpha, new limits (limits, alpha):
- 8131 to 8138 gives 2.38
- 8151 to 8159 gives 2.30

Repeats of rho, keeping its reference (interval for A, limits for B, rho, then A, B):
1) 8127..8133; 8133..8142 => 7.1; 6.2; 0.94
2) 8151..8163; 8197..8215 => 14.2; 13.0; 1.12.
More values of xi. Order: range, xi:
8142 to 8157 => 1.0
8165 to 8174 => 0.7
